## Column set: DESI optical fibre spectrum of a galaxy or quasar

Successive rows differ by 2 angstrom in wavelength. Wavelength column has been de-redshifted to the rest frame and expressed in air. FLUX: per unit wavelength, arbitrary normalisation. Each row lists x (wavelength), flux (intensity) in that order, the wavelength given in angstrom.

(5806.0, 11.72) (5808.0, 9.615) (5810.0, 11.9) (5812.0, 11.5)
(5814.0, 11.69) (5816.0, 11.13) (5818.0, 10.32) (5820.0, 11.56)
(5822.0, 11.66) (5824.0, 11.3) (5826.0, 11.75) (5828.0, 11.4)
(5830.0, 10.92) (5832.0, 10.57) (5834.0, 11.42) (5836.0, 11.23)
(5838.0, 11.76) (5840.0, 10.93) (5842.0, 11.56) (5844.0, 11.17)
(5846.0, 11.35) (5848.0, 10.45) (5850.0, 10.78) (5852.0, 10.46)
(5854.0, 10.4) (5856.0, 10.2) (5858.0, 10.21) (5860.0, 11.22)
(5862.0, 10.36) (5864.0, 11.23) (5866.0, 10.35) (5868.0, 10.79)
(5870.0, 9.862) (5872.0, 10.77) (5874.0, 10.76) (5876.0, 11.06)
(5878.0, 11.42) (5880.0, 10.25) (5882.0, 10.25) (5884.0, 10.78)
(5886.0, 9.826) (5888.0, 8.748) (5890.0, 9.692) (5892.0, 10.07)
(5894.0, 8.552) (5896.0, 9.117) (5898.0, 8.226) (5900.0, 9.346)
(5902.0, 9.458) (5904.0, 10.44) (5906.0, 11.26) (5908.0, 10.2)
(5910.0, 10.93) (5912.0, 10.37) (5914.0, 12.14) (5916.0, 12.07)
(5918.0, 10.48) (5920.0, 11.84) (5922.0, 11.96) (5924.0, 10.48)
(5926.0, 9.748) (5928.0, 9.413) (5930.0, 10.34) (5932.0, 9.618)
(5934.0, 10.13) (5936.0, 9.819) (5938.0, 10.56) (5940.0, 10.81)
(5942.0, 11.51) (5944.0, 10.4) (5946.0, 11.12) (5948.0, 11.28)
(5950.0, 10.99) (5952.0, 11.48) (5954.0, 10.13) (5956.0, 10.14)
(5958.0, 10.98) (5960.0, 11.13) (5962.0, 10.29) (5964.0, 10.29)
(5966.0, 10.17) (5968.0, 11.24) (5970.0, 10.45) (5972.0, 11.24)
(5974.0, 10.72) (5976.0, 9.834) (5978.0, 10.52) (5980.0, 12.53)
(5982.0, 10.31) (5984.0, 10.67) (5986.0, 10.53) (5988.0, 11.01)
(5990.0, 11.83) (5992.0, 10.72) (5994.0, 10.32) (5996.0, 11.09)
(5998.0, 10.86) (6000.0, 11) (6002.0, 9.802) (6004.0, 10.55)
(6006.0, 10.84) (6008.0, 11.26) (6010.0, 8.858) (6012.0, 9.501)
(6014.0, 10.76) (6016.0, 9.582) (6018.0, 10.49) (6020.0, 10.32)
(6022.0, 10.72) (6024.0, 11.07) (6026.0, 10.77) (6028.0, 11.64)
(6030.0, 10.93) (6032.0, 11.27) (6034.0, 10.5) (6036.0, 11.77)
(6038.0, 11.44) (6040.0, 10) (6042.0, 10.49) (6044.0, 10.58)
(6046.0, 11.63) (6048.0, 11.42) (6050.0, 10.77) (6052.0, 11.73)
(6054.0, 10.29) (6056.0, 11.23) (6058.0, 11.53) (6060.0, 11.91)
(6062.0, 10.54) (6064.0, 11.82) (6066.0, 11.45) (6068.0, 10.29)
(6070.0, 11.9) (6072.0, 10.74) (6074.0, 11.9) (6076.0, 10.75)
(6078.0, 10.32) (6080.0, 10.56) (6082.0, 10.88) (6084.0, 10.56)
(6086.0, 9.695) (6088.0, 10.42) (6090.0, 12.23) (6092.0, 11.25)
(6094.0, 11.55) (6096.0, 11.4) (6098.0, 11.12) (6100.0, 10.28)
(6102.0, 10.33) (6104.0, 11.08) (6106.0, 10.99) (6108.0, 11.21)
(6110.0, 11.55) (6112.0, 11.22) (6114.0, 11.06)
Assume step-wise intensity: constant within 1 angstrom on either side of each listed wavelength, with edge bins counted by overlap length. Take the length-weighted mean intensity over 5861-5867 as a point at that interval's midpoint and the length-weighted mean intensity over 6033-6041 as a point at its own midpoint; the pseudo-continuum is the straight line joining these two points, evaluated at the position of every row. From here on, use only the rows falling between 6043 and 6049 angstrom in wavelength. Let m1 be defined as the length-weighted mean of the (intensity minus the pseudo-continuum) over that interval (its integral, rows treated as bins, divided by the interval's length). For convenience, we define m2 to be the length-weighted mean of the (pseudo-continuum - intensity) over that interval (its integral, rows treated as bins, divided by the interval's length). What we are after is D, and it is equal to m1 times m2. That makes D -0.07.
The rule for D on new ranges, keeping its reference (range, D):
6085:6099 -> -0.01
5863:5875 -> 0.00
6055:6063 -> -0.12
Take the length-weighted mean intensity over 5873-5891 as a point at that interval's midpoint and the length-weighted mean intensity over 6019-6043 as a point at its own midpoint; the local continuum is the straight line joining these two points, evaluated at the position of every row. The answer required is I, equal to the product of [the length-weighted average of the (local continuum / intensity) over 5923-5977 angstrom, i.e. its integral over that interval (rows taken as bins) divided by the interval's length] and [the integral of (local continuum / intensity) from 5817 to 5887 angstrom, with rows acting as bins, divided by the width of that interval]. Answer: 0.95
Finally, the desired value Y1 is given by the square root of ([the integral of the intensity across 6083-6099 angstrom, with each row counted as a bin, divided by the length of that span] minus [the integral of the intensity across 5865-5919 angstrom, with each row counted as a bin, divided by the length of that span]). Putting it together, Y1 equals 0.87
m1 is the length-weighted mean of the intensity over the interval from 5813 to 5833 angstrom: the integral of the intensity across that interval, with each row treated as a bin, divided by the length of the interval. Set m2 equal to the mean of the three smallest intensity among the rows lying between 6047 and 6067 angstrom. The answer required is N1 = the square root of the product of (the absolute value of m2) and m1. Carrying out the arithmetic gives 10.9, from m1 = 11.2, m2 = 10.5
